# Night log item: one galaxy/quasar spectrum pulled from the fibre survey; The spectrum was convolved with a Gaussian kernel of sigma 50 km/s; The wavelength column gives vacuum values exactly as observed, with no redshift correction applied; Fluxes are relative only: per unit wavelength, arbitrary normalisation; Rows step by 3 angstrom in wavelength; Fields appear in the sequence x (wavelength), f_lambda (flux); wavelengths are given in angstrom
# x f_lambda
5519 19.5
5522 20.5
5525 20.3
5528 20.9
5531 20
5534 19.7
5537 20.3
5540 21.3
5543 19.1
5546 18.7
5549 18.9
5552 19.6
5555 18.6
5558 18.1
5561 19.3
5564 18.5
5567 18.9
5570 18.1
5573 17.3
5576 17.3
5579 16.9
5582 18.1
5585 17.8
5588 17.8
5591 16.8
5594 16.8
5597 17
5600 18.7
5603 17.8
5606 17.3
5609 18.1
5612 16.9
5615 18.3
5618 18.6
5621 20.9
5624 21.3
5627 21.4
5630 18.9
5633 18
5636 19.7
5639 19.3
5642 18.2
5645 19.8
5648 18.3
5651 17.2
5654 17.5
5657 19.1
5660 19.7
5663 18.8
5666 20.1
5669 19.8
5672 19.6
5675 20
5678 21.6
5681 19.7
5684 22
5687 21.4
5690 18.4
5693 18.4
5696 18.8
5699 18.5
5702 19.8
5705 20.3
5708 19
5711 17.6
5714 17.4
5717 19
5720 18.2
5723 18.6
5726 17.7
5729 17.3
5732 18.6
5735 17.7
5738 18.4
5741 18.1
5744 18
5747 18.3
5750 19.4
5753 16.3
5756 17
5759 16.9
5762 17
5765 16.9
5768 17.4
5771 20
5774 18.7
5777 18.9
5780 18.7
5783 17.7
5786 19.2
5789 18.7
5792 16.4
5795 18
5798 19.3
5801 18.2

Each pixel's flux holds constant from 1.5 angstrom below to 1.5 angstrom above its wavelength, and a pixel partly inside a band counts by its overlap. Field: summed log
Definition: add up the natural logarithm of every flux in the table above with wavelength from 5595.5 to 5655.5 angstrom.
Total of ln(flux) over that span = 58.5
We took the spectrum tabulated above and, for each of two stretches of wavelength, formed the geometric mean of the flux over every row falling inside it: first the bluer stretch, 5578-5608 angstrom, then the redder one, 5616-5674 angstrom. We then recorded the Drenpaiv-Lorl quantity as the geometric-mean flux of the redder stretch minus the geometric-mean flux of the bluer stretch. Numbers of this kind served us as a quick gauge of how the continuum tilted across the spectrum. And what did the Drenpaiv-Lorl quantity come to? 1.8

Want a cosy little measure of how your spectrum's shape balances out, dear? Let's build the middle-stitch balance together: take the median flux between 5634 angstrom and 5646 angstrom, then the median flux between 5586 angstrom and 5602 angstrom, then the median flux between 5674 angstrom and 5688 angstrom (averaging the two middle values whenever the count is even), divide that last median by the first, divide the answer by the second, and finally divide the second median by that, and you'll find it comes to 263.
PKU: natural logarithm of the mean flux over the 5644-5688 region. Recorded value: 2.98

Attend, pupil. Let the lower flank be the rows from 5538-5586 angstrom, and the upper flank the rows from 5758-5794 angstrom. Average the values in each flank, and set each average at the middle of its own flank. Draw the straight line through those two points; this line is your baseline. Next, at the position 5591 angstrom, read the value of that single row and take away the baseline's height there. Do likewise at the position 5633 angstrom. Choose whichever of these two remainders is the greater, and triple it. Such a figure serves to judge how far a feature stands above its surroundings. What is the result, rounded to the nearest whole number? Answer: -1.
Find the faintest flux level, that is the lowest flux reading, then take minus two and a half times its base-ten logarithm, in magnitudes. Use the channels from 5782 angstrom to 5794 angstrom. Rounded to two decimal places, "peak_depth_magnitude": -3.04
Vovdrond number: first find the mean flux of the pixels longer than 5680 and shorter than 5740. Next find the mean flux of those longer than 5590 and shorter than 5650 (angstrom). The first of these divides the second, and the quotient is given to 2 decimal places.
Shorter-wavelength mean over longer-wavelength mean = 0.99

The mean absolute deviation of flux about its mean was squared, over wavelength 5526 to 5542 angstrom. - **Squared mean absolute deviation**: 0.3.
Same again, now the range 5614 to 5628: 1.7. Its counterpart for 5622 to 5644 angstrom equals 1.2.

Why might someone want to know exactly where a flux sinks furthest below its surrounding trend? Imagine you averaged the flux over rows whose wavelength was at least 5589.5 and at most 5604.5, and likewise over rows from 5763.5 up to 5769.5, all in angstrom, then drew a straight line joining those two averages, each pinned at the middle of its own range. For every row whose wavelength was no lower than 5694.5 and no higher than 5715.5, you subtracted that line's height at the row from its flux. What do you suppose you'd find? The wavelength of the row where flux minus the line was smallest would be 5714 angstrom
